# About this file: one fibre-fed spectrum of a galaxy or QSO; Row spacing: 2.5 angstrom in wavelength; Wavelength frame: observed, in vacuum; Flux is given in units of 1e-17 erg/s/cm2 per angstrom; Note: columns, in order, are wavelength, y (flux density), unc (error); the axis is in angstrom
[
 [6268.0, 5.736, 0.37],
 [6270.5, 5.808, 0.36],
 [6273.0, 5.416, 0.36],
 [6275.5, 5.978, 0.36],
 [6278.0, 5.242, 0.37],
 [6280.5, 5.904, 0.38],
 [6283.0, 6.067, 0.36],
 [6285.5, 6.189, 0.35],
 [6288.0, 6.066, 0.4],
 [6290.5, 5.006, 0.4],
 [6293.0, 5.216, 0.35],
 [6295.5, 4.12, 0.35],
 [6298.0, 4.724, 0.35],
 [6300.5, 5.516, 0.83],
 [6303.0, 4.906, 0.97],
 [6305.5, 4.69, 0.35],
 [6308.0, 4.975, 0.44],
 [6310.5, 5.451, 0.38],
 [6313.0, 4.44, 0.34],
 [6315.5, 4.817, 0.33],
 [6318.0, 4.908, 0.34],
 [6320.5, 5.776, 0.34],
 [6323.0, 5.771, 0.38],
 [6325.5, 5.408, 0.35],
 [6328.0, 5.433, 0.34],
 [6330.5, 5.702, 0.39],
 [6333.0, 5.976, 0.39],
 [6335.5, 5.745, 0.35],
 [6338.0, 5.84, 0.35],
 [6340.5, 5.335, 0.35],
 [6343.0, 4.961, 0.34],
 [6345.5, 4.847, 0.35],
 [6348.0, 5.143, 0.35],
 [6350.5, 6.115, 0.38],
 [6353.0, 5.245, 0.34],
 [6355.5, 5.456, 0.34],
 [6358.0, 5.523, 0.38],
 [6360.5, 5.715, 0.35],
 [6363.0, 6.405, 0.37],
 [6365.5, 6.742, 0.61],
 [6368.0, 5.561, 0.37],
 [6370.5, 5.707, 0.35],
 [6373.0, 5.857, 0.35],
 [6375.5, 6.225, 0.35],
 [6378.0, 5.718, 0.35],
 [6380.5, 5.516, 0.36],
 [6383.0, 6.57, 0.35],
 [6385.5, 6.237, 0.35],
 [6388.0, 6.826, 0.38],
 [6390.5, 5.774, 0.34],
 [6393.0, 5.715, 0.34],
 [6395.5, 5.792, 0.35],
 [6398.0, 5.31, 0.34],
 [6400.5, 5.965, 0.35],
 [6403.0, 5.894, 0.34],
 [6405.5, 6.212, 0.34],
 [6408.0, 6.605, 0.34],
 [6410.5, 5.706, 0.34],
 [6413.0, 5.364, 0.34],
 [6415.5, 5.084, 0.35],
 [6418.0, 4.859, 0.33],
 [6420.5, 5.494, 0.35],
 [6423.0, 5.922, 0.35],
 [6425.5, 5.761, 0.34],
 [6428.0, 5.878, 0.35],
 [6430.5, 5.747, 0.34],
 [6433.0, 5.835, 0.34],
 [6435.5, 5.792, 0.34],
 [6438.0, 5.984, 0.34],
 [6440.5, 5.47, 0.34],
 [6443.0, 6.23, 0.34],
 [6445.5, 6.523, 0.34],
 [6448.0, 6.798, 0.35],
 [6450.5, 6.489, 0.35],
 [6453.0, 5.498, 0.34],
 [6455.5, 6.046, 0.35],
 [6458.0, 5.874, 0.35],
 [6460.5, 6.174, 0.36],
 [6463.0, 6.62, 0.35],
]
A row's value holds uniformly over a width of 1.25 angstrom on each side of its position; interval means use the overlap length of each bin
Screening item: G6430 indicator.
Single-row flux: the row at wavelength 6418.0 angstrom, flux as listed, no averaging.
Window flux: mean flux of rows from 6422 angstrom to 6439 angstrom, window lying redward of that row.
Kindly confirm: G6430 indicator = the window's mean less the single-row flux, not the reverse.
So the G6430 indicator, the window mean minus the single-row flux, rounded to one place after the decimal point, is 1.0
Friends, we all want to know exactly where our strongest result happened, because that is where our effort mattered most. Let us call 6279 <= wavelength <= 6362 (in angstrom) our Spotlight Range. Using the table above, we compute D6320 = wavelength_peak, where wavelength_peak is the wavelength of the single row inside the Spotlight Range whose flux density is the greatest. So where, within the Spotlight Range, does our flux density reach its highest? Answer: 6285.5 angstrom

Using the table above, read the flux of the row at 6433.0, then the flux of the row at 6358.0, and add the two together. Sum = 11.4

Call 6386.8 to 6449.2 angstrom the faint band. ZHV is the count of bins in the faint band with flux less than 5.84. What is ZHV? 14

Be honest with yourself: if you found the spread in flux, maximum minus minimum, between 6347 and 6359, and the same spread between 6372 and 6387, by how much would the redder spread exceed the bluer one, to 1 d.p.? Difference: 0.1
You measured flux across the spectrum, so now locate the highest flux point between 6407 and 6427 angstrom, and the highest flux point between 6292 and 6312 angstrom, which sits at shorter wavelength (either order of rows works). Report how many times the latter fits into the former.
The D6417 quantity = 1.20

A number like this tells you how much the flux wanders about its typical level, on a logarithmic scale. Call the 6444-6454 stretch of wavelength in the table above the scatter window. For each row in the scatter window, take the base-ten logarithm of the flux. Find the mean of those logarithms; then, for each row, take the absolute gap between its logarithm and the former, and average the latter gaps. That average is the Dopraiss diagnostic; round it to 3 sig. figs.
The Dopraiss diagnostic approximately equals 0.0298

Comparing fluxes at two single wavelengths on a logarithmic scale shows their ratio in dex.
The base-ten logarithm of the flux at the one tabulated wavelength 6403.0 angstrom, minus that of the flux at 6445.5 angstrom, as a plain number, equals -0.044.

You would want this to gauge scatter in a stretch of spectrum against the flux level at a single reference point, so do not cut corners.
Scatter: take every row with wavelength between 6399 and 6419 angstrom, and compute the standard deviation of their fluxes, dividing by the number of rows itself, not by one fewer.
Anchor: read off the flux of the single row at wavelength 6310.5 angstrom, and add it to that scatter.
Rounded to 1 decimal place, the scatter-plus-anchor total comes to 6.0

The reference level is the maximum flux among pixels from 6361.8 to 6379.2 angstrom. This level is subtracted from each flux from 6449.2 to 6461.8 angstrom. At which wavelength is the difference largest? 6450.5 angstrom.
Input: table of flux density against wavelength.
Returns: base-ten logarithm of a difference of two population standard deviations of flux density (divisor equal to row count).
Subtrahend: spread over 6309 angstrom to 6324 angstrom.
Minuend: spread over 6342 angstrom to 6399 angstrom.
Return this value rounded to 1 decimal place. -1.7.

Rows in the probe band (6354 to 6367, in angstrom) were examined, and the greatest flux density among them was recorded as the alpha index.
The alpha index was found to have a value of 6.742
